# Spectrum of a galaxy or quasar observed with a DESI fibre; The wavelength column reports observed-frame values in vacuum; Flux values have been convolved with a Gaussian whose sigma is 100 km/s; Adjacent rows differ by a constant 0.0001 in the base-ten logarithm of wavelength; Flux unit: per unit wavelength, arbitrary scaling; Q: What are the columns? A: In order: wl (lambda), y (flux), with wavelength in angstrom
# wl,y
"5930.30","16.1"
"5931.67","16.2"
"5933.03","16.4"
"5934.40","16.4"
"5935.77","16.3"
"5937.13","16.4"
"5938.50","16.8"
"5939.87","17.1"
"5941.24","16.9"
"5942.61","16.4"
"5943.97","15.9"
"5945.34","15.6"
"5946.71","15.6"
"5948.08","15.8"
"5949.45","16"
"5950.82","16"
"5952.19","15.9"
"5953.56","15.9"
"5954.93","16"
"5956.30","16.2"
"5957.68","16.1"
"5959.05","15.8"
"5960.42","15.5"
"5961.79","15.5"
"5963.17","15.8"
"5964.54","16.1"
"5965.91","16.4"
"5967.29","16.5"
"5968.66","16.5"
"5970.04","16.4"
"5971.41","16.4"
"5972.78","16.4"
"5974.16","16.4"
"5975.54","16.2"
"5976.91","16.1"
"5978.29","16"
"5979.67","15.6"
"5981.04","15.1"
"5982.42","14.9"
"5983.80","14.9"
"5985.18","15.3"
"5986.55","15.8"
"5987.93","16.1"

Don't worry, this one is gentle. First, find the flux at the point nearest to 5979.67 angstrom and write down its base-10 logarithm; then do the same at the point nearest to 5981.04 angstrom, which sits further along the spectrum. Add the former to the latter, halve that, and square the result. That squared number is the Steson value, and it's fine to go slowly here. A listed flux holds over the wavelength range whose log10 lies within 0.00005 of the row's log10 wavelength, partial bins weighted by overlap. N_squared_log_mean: 1.41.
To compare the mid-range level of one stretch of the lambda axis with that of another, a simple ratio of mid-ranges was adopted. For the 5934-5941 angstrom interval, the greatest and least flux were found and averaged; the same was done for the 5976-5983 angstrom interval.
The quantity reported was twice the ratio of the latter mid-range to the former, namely 1.86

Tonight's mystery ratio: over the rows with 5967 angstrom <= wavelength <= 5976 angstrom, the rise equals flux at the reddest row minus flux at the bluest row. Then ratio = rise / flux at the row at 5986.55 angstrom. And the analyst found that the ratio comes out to -0.019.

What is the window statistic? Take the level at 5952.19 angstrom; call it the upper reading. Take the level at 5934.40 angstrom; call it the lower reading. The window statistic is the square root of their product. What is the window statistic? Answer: 16.1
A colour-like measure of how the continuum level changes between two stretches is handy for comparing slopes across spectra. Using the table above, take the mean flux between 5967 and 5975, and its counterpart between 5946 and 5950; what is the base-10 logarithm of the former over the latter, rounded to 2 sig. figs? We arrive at 0.017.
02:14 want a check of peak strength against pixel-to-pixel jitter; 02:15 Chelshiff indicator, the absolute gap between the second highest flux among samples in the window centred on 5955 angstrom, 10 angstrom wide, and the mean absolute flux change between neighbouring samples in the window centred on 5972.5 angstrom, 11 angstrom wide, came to 16.0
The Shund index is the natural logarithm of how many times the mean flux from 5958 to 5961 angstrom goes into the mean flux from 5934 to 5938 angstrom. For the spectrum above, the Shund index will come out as 0.04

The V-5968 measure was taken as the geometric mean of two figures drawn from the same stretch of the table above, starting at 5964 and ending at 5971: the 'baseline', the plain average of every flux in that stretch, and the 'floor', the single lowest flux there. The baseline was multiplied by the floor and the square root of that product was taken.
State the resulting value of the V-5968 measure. 16.2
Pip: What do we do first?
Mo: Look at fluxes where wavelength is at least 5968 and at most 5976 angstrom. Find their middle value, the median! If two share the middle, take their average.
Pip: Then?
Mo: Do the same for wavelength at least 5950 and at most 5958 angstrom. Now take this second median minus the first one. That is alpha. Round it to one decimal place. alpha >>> -0.4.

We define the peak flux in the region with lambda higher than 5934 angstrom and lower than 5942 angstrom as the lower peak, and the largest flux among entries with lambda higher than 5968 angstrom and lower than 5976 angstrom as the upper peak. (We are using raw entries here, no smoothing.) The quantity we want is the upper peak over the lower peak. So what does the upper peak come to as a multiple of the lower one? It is 0.96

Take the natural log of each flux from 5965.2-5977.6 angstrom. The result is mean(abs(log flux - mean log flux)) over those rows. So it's 0.0059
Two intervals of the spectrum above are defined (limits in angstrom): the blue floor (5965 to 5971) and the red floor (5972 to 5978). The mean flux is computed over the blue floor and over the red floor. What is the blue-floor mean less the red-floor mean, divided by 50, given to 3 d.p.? 0.004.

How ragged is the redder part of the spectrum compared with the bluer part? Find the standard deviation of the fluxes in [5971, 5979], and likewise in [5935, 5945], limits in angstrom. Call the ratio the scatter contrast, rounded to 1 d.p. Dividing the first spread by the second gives 0.4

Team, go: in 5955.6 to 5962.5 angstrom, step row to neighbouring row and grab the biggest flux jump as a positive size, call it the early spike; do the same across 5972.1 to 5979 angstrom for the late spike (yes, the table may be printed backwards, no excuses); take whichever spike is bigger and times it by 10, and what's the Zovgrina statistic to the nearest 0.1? 3.0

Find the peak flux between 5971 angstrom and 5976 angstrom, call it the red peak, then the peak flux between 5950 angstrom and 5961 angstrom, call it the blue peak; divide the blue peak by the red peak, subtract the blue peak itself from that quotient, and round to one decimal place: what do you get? -15.2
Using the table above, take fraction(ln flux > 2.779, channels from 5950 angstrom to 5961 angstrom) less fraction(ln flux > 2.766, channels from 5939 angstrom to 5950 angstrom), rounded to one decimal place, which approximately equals -0.5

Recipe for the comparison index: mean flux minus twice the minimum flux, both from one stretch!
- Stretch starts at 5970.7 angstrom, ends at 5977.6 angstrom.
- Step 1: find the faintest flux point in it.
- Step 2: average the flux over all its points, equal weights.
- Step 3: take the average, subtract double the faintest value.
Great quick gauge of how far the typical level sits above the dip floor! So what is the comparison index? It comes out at -15.9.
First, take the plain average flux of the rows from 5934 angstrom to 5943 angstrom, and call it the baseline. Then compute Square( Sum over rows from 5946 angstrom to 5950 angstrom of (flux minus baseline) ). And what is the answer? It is 6.0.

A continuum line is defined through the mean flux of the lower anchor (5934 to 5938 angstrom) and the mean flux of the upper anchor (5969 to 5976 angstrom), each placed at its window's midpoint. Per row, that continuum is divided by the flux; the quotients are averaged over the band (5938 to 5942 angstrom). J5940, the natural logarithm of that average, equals -0.034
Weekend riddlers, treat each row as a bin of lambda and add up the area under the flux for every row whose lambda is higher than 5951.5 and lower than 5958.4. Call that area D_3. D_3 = 110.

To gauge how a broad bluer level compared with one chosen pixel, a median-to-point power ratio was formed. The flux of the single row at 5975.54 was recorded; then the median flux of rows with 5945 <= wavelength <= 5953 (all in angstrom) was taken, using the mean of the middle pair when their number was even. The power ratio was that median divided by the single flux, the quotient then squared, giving 0.96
